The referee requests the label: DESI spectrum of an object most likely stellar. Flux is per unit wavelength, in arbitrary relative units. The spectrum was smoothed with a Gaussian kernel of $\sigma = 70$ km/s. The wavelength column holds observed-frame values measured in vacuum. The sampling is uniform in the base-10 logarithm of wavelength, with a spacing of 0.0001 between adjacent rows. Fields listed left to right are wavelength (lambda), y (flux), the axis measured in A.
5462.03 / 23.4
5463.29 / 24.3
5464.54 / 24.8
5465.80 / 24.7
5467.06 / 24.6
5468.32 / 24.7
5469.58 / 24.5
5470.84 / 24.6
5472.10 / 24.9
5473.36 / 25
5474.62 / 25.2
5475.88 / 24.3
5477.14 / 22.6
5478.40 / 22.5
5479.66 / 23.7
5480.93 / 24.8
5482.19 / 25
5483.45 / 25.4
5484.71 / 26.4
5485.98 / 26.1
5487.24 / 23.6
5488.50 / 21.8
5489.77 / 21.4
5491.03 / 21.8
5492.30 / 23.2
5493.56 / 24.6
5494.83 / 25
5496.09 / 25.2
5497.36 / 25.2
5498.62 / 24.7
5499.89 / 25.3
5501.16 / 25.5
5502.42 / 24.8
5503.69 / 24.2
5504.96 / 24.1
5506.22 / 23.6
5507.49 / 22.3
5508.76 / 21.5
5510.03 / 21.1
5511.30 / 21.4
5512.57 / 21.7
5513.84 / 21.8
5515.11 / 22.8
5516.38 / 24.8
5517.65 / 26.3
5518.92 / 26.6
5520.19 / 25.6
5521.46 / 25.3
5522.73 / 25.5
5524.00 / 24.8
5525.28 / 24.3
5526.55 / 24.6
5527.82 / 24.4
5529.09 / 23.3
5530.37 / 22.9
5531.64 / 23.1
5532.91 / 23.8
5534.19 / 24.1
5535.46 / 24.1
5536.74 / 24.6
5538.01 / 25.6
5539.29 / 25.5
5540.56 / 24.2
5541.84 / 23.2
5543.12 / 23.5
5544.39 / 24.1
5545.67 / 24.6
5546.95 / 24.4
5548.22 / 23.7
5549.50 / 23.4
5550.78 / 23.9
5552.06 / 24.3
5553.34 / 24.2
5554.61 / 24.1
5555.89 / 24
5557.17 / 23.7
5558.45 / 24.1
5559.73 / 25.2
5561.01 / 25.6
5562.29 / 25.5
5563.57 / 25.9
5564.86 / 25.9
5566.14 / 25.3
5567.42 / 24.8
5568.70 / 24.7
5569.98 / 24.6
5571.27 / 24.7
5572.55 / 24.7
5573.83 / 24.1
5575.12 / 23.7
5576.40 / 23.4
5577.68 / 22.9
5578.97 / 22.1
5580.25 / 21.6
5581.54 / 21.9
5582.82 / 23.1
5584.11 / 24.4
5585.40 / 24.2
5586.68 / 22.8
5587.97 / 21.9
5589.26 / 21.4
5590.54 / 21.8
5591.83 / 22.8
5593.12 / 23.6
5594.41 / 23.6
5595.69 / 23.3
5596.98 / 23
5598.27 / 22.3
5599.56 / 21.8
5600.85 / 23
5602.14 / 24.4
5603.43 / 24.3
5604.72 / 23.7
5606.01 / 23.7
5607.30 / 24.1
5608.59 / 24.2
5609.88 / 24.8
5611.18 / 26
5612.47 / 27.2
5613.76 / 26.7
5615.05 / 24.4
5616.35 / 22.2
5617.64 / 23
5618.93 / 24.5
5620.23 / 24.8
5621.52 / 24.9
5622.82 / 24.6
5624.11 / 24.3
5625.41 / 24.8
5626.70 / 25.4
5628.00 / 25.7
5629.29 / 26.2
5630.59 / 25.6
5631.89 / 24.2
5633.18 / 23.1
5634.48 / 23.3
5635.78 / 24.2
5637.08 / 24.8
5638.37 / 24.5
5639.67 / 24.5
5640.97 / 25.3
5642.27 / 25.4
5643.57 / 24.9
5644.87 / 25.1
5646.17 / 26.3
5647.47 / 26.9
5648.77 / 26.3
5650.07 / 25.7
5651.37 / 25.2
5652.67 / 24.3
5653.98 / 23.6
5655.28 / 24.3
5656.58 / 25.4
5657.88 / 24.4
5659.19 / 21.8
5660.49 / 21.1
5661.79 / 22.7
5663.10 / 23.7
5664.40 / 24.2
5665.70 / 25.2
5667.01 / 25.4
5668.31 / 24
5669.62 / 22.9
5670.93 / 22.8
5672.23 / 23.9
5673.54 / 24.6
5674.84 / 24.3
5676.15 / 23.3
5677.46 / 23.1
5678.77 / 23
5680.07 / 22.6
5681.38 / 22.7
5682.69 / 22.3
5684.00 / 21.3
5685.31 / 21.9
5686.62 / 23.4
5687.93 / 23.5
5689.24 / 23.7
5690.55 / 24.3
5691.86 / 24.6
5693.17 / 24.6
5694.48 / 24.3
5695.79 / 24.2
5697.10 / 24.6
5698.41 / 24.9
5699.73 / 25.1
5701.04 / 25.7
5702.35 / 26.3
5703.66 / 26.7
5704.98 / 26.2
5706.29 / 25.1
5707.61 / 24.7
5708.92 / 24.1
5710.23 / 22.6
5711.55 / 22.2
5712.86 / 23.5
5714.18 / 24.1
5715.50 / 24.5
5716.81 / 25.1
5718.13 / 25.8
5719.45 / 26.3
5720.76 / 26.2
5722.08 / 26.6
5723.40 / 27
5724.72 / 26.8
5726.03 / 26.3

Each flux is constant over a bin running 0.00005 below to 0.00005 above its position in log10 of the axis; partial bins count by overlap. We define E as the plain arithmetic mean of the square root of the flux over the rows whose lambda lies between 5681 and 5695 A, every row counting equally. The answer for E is 4.83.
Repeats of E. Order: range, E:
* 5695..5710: 5.02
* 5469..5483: 4.93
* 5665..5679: 4.88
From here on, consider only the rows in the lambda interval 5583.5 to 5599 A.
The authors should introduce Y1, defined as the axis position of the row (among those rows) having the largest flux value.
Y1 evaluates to 5584.11 A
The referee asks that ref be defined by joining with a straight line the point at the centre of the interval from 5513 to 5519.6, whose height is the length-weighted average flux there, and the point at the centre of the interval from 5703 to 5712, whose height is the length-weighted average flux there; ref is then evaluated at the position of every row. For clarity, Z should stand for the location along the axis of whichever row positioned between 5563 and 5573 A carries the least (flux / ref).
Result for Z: 5569.98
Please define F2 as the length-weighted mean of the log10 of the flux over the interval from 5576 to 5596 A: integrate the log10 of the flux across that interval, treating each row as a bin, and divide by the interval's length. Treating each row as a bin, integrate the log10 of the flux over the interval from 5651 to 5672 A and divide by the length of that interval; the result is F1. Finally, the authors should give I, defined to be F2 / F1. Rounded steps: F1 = 1.38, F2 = 1.36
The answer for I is 0.987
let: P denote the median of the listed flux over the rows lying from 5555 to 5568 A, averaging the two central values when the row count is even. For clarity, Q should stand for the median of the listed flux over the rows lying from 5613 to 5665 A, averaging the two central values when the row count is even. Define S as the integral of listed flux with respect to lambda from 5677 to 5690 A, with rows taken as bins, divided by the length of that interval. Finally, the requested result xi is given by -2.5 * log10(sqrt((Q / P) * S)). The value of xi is -1.68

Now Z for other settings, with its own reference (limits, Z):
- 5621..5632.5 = 5631.89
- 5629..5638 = 5633.18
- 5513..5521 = 5513.84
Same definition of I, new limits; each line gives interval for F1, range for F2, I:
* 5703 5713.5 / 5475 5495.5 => 0.993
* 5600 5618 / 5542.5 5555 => 0.996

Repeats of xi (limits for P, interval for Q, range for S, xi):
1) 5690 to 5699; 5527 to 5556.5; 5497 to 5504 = -1.74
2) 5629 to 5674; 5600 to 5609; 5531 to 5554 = -1.72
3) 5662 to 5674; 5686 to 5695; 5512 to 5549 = -1.74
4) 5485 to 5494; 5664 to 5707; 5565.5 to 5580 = -1.75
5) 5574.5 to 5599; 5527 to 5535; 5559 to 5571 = -1.77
